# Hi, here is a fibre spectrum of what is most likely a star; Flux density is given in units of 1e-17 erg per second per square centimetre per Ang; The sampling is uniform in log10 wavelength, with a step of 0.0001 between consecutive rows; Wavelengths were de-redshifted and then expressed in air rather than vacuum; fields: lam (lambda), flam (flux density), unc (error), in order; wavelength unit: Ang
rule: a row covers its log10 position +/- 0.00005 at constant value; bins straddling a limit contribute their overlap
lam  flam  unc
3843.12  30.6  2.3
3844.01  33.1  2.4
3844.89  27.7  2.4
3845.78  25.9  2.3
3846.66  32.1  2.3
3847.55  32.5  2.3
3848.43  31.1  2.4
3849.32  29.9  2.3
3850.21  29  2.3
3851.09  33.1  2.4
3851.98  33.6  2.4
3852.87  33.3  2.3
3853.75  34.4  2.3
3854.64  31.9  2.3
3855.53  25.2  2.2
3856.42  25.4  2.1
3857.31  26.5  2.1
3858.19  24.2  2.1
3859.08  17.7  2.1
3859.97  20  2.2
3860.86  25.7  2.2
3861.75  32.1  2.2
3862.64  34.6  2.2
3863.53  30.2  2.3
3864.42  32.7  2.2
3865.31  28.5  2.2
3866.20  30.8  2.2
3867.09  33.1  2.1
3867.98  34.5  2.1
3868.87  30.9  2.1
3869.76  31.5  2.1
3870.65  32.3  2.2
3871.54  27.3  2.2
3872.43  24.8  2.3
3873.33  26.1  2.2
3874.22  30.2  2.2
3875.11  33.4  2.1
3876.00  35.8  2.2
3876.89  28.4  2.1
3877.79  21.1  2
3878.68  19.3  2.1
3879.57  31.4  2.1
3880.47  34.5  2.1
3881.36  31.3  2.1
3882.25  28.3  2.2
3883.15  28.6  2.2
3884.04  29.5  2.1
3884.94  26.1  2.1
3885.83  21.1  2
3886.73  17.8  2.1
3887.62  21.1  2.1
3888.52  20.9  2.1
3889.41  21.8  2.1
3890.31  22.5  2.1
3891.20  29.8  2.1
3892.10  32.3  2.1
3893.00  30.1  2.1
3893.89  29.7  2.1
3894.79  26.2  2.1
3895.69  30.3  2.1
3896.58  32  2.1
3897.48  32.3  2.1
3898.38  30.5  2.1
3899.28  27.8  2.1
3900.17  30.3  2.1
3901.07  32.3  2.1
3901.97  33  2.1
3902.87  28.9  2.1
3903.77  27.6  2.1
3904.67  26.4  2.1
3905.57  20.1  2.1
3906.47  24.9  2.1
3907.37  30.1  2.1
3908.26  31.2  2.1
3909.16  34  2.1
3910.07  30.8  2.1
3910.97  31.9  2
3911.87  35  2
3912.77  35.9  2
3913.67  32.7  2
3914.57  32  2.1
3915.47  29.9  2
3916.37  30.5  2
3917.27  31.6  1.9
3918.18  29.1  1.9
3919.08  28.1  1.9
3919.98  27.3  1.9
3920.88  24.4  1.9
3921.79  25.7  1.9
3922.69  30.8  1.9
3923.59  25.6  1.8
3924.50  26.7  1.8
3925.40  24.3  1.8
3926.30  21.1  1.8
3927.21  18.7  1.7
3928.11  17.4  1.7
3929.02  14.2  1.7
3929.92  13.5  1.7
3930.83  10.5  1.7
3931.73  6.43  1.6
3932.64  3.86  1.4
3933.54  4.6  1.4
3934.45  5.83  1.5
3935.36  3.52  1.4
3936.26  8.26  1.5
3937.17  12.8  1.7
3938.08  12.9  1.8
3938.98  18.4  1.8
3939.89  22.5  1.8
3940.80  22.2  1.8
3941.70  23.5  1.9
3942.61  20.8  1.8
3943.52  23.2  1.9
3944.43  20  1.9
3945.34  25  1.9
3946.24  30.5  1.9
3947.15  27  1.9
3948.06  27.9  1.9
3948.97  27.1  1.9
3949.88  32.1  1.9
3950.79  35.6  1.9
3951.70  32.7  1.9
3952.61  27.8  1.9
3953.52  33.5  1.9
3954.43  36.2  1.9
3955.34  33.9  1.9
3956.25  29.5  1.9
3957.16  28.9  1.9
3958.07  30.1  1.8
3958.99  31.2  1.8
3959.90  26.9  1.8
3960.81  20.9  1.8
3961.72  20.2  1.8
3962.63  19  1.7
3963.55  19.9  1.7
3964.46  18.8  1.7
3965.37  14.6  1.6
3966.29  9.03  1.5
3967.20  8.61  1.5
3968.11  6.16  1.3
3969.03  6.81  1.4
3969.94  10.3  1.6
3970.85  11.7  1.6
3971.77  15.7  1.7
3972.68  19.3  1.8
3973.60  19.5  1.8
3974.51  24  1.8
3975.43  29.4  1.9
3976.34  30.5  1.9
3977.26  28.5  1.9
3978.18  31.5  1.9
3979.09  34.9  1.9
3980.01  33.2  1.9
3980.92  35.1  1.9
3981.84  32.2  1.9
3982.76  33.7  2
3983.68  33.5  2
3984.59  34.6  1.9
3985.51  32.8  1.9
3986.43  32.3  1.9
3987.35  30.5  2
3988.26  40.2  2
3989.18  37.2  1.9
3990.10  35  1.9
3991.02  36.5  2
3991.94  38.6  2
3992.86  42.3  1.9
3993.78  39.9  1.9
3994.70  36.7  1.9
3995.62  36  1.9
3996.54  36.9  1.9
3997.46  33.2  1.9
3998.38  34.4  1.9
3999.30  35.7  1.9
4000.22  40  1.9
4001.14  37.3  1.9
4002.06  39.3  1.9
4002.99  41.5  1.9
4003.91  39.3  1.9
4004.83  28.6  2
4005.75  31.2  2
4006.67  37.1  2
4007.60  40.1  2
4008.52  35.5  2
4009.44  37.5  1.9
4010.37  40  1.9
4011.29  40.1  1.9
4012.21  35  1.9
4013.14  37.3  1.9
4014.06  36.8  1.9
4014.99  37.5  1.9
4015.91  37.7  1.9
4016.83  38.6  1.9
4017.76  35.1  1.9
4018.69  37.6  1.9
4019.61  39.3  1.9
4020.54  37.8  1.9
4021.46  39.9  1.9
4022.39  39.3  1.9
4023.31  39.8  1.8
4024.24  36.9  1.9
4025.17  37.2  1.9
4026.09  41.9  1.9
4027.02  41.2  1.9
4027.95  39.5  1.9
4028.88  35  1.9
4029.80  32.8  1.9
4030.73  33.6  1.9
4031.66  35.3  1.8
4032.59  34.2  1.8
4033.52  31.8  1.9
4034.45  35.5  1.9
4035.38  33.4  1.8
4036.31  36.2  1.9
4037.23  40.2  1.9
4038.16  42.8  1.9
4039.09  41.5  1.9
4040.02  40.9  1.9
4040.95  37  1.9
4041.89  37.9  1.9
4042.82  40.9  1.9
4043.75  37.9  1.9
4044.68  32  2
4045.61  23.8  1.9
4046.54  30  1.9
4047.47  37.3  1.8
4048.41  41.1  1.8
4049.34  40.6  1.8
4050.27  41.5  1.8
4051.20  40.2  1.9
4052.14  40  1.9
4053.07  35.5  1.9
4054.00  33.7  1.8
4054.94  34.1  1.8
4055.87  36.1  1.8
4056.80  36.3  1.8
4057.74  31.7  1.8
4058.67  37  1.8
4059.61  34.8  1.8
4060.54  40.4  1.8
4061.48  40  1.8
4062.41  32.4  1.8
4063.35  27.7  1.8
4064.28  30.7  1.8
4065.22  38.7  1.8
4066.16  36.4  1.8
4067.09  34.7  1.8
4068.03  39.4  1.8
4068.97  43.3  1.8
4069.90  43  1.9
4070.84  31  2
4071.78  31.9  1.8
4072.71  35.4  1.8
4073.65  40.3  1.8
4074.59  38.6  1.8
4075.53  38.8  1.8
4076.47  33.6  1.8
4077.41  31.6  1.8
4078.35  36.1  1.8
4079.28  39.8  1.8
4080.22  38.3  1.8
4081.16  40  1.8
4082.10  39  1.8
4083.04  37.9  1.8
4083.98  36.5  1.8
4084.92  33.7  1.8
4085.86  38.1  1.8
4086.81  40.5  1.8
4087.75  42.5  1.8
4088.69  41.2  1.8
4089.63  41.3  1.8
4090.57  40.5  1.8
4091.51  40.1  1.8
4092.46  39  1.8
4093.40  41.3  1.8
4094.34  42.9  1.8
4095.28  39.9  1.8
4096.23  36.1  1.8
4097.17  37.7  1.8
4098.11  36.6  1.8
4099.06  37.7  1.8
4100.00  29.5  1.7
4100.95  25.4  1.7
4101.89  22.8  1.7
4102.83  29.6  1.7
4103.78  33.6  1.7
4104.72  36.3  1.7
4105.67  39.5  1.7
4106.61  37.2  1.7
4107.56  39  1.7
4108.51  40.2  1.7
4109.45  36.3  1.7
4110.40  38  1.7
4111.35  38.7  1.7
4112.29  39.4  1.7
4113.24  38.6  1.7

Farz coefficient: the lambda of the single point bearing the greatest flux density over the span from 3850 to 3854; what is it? 3853.75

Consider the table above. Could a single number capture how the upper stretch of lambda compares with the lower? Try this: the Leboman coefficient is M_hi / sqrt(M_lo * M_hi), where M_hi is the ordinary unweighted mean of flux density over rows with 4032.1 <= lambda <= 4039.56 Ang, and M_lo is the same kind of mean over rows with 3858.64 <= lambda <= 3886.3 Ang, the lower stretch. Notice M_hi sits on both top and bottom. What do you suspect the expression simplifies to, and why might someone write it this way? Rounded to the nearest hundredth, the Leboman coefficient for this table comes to 1.13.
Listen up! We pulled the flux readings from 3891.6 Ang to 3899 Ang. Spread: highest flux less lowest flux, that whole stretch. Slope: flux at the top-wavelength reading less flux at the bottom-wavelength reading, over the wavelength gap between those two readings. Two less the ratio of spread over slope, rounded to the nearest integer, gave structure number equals 23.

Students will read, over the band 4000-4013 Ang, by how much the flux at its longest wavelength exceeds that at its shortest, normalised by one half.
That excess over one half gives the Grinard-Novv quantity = -10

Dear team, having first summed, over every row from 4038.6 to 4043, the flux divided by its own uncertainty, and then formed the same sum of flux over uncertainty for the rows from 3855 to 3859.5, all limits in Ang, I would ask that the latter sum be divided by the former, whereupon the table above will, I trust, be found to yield 0.54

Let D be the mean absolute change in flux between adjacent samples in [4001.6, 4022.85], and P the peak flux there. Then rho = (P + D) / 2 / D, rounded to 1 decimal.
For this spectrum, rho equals 8.5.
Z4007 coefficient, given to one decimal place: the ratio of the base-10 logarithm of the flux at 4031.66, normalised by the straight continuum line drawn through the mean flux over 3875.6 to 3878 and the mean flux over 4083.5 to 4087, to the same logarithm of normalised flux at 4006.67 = 0.1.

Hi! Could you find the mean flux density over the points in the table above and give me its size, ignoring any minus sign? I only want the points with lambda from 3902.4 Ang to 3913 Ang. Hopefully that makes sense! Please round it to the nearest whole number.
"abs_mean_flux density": 30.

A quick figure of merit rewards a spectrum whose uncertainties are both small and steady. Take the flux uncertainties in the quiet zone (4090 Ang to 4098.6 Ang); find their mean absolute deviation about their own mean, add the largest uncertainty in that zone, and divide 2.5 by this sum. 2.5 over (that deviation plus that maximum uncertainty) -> 1.39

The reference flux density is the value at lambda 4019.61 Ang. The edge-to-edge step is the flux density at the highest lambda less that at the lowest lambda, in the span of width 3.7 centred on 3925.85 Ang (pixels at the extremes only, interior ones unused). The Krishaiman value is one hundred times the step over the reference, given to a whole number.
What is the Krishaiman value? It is -20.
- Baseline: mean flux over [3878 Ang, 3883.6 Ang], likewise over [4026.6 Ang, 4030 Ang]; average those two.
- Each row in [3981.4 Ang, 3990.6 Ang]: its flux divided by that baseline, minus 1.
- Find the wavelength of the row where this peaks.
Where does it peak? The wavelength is 3988.26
